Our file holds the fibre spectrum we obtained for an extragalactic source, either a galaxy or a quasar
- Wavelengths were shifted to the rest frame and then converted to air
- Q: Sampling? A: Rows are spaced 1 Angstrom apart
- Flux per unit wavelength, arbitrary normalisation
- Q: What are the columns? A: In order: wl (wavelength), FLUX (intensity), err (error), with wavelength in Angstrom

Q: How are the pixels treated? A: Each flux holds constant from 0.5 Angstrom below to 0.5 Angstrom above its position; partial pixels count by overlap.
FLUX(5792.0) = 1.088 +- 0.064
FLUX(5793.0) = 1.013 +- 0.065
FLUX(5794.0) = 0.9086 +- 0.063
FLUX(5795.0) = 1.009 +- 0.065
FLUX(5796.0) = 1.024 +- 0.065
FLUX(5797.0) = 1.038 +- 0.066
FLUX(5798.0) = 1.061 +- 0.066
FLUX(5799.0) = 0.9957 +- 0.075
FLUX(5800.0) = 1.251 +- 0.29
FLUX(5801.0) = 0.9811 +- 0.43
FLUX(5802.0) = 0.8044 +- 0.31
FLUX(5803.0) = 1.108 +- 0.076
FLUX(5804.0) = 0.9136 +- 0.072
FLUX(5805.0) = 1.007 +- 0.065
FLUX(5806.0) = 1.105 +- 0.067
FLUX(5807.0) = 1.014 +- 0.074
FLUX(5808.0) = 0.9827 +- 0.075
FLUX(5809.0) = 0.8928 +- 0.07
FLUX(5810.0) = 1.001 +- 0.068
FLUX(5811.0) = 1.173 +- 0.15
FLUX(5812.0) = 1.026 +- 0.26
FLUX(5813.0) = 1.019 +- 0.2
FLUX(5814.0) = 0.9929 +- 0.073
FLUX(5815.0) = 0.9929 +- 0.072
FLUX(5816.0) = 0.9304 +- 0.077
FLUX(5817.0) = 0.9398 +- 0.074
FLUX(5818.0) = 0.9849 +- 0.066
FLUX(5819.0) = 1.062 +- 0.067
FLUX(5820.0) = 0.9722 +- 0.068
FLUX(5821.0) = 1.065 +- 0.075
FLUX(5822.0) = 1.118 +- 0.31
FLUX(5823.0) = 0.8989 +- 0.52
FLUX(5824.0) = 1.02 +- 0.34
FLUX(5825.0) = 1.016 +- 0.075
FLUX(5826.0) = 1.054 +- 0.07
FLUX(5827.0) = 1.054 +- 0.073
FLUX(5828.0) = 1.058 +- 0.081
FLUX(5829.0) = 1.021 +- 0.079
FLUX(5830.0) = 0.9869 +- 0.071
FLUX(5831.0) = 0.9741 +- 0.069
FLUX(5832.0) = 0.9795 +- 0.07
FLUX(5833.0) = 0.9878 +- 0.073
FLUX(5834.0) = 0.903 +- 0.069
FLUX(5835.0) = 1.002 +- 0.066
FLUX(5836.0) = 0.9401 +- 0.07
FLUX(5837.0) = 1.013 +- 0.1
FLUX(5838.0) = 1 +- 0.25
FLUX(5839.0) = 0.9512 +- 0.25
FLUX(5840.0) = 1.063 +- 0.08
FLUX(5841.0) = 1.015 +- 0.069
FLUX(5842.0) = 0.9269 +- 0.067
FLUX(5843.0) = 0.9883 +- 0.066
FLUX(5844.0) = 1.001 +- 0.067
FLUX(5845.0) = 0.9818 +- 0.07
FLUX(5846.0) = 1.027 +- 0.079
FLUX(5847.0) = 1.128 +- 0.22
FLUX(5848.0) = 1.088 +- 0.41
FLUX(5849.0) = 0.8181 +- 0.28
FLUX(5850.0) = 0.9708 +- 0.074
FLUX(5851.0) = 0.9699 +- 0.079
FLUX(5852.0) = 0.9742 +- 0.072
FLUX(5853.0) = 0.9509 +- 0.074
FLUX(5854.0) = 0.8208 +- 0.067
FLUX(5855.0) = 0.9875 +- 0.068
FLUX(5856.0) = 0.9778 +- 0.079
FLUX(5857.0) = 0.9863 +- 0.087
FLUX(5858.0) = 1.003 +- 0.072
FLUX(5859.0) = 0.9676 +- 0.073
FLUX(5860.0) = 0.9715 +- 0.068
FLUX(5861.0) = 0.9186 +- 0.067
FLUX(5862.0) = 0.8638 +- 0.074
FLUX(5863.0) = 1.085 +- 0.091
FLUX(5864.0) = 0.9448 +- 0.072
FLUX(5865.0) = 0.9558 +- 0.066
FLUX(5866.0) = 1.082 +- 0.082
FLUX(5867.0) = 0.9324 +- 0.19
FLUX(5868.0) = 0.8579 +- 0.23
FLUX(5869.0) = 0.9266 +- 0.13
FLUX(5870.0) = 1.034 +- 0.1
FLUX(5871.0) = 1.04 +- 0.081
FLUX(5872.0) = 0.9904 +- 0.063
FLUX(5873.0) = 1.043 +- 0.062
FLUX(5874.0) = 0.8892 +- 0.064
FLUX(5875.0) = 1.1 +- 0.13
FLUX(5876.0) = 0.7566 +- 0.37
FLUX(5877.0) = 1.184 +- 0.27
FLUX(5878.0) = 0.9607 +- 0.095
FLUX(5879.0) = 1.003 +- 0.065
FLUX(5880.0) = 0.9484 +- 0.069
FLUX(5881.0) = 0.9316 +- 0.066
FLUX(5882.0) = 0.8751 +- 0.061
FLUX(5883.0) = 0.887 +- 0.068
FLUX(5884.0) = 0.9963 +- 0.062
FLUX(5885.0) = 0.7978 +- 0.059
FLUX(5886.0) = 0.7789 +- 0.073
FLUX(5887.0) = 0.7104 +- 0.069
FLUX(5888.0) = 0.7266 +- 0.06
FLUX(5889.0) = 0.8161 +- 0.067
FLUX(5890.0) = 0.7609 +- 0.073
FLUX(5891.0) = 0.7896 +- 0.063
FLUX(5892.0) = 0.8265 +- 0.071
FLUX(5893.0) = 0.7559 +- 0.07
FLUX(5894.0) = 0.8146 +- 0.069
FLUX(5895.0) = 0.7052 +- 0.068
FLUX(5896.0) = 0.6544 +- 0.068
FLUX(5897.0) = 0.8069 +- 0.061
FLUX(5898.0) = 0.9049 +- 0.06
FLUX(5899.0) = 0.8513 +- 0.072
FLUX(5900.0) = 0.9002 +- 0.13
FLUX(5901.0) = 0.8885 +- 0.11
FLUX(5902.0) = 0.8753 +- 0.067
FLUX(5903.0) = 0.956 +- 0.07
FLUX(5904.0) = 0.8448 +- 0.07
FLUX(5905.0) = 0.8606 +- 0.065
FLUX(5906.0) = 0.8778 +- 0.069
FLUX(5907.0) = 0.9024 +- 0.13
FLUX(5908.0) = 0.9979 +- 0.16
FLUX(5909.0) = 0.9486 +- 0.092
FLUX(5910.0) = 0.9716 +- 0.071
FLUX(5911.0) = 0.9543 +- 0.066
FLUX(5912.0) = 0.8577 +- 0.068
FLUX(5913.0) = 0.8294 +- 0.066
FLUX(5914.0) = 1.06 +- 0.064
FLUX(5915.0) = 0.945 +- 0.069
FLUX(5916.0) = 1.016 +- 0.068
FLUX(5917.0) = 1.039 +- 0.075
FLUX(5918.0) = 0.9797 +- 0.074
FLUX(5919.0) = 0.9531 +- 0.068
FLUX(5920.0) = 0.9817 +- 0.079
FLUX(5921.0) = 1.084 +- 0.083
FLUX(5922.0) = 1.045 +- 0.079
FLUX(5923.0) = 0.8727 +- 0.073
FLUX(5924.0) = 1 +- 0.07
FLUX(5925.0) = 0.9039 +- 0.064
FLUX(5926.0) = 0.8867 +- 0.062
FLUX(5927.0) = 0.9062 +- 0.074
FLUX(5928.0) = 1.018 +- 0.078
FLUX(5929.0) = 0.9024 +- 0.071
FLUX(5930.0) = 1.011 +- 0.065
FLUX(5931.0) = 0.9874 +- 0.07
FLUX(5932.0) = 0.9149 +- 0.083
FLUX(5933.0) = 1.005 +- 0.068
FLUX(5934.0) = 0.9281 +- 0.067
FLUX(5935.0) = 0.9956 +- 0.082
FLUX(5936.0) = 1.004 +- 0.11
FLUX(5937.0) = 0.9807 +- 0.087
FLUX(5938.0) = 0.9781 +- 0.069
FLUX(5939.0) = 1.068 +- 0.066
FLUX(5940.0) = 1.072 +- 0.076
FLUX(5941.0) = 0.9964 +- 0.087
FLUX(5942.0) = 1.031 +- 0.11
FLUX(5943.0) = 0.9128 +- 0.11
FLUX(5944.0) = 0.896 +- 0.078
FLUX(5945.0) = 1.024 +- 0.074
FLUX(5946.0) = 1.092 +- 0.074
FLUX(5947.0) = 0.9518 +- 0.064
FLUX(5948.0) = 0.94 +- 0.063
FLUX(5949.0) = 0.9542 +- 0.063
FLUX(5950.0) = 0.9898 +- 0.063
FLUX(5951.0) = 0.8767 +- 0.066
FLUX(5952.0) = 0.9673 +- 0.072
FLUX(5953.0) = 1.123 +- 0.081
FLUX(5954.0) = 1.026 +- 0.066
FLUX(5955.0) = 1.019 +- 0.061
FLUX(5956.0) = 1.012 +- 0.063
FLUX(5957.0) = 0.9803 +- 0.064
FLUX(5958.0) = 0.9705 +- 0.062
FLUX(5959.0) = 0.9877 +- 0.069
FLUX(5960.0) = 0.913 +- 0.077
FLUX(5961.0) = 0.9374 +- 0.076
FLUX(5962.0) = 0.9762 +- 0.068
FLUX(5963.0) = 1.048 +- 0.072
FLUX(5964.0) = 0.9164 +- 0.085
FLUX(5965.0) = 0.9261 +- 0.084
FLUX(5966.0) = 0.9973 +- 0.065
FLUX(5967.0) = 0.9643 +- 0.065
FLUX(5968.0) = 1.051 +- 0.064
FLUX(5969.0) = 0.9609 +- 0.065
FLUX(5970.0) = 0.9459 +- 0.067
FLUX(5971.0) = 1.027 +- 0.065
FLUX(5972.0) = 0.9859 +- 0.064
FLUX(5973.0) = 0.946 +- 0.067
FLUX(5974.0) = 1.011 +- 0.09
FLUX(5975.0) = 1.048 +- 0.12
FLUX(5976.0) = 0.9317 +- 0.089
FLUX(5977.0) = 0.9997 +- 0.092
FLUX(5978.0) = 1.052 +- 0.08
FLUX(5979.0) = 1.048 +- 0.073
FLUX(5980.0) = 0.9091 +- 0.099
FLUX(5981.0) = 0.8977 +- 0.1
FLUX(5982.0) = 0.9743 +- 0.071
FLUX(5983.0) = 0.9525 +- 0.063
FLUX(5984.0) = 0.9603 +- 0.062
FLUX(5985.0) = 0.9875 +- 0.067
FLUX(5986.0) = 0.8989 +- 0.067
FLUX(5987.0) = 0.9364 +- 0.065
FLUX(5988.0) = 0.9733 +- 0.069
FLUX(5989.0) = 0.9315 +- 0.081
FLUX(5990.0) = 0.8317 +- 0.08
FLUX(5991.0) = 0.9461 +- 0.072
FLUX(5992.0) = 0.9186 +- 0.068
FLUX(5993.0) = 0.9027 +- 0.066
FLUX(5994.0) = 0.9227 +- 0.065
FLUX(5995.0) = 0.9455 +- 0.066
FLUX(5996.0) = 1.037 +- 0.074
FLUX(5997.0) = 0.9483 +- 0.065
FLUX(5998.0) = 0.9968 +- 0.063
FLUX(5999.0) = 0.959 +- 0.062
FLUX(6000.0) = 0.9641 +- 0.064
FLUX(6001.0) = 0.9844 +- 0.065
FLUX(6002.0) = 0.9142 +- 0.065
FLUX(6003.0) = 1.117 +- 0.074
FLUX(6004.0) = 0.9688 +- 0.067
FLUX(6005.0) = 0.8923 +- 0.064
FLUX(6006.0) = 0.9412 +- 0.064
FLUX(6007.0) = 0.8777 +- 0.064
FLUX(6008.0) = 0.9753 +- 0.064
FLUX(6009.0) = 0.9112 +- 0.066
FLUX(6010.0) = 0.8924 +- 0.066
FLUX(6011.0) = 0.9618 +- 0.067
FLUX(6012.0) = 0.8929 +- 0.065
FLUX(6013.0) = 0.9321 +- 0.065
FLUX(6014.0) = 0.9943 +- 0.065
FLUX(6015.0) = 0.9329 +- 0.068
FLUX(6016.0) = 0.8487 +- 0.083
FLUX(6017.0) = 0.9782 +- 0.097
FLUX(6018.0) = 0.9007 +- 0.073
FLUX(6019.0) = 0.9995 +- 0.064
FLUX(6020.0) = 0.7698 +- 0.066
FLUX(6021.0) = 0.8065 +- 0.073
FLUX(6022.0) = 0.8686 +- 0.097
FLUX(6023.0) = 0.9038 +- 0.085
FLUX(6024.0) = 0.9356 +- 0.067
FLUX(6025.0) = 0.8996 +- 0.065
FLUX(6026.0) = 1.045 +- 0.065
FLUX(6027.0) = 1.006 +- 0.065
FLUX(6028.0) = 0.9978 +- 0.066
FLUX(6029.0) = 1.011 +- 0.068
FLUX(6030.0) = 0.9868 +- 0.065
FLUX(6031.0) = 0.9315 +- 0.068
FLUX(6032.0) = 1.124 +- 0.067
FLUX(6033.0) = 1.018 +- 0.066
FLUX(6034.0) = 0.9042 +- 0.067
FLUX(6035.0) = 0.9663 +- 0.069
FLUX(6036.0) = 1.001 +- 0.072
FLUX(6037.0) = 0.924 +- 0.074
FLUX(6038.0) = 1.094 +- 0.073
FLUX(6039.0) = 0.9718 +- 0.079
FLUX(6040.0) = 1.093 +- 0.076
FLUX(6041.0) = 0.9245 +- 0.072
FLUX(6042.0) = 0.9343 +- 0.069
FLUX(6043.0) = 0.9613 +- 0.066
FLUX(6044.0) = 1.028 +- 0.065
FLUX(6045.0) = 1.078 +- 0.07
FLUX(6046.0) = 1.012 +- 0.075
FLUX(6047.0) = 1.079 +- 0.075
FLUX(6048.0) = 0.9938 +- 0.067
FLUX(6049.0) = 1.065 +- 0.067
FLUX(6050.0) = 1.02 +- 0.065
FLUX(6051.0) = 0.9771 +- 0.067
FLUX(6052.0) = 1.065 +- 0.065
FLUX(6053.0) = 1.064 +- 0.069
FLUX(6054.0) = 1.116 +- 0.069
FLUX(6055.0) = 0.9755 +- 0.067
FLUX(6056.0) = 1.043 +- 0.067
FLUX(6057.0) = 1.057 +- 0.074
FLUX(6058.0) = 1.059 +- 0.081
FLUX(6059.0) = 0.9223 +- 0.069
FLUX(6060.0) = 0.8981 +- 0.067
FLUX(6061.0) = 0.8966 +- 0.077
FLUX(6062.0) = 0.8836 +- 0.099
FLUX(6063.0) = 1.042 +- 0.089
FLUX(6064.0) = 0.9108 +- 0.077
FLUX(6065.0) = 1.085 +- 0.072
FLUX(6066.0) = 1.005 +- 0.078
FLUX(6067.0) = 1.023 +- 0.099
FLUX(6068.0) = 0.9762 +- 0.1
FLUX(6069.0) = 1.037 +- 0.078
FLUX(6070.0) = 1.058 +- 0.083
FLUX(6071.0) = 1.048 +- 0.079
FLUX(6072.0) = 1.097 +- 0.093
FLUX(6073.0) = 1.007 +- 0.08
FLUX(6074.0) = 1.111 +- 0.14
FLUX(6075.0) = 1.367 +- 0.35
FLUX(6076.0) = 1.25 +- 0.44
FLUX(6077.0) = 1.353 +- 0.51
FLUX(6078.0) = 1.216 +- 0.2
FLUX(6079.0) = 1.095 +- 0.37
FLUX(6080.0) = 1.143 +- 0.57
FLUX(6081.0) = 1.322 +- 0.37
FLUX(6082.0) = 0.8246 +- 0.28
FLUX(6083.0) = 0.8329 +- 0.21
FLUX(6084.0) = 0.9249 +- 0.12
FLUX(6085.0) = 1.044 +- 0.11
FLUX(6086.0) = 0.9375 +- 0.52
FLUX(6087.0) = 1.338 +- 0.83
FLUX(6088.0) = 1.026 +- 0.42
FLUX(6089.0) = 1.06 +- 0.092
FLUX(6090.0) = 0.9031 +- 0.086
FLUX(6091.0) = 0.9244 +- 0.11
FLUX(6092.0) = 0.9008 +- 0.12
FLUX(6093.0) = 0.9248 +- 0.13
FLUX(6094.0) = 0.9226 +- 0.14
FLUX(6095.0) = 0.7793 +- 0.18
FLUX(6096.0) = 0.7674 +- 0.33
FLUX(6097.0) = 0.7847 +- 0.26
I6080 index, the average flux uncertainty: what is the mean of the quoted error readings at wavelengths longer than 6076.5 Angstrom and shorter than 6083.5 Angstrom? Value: 0.36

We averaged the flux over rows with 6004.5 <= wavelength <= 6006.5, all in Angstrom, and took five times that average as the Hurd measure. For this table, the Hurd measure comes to 4.6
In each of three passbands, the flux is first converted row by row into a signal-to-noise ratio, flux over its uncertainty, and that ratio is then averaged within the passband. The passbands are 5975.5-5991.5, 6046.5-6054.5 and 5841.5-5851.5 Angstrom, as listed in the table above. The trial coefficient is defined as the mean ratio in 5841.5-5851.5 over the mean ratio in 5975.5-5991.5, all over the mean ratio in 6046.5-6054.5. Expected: 0.055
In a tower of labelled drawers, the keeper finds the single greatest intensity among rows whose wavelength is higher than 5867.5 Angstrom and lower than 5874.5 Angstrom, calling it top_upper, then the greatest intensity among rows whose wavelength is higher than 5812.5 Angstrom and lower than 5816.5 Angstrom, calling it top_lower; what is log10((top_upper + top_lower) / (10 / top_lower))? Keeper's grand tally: -0.678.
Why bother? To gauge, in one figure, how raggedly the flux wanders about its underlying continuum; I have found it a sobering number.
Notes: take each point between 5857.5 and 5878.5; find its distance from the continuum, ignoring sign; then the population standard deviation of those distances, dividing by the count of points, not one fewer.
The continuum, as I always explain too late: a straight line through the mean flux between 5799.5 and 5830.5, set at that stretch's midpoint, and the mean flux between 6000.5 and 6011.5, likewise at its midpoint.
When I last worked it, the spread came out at 0.058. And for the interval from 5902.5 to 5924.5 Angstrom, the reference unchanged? 0.046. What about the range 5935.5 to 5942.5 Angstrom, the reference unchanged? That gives 0.037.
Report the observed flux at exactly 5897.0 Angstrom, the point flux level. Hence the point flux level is 0.8069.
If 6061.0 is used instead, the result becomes 0.8966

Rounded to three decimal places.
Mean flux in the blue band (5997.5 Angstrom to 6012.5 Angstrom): 0.950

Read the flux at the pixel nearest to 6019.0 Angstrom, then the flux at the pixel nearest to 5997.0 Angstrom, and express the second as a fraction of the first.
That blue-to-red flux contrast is 0.95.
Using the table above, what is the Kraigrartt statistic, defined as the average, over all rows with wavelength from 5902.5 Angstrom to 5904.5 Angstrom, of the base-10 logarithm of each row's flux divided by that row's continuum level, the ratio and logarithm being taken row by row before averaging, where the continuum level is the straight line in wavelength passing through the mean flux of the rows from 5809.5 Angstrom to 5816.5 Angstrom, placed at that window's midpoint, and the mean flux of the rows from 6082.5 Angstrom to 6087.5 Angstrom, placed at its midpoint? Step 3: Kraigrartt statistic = -0.054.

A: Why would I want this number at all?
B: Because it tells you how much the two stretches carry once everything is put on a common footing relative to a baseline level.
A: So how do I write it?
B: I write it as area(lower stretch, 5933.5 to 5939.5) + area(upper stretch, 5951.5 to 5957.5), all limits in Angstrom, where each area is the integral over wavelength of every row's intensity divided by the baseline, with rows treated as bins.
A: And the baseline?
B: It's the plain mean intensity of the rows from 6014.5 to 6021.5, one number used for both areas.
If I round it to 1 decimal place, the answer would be 13.6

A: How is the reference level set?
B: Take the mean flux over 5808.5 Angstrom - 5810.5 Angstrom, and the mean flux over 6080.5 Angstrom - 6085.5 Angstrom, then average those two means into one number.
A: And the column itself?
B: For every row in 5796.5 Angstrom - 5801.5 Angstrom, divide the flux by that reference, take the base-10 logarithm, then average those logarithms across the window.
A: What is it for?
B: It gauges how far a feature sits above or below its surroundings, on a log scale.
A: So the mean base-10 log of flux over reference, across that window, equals 0.040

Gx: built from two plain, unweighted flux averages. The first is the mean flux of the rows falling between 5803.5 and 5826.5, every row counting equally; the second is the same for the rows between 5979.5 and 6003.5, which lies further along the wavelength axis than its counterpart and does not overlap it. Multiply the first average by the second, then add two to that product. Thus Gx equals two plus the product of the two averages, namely 2.96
